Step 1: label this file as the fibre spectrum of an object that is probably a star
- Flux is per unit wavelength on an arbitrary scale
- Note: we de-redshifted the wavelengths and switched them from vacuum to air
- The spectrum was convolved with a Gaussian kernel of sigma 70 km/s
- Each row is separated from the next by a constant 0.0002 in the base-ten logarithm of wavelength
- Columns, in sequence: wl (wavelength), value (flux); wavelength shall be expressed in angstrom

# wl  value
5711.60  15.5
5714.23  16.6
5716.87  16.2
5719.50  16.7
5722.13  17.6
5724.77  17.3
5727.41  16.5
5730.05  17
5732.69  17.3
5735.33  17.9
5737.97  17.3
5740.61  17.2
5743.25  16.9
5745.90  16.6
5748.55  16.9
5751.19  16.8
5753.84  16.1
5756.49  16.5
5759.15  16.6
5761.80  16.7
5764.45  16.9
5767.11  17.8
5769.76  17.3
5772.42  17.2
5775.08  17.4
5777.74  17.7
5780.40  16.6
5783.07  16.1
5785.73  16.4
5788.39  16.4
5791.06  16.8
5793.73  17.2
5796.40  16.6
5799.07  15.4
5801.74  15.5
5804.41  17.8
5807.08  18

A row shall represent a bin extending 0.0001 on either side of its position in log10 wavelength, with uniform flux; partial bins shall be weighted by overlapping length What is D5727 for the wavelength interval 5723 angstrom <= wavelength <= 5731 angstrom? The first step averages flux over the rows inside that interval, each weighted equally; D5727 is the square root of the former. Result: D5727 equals 4.12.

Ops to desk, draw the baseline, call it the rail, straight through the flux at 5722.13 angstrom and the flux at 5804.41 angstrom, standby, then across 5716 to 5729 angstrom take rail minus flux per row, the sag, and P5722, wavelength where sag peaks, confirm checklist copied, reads 5716.87 angstrom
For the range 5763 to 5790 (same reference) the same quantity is 5783.07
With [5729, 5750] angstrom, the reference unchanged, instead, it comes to 5745.90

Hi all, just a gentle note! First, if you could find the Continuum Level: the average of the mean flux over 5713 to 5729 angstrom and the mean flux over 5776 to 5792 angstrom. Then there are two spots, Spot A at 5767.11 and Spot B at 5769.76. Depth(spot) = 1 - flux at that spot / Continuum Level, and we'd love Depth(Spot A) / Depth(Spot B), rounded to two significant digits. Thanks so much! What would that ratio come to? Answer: 1.9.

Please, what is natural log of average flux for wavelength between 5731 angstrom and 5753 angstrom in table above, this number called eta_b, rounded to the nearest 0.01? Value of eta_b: 2.84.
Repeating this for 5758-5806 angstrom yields 2.82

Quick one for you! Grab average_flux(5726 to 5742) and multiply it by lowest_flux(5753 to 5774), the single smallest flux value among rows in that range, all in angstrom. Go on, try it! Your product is 277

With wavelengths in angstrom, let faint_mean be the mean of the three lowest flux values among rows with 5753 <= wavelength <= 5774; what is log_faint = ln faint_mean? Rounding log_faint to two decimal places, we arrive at 2.80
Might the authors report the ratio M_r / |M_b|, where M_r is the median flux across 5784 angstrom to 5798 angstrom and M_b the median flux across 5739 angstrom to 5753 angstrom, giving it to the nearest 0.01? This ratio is 0.98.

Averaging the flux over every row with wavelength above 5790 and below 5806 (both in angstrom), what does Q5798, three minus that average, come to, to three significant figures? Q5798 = -13.6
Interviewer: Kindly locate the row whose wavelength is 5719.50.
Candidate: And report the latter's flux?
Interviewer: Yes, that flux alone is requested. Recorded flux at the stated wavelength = 16.7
